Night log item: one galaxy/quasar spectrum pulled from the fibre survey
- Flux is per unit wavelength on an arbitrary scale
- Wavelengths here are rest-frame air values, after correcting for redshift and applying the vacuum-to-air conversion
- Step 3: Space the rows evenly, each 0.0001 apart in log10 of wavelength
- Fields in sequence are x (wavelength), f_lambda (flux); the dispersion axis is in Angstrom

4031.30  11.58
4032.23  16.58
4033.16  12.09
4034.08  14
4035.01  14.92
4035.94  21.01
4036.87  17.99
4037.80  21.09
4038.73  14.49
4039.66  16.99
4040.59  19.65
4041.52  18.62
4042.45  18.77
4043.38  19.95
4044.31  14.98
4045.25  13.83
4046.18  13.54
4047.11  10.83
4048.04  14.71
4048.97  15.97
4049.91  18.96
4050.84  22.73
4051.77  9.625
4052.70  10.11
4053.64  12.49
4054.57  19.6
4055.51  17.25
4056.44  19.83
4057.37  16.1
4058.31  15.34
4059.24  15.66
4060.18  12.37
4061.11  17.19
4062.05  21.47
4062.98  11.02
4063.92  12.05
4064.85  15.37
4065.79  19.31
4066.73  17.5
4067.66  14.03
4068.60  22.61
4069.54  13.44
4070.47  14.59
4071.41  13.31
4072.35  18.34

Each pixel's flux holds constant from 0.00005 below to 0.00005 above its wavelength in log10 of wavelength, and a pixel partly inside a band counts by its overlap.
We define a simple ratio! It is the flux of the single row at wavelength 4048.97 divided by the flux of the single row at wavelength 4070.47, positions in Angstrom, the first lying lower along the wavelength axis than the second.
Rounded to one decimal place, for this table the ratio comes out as 1.1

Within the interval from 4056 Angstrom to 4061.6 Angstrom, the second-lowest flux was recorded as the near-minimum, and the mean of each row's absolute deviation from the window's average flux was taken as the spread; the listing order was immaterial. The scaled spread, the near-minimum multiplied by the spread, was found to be 25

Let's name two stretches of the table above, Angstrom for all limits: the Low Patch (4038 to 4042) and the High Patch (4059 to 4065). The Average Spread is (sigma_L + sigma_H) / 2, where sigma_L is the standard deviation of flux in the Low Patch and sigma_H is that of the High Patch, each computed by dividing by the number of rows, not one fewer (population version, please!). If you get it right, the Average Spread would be 2.7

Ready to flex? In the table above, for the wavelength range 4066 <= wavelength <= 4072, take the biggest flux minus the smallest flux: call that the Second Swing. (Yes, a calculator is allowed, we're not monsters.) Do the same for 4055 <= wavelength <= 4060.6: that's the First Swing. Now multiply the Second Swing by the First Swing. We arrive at 69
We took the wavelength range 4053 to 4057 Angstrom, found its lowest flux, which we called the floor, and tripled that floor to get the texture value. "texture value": 37.5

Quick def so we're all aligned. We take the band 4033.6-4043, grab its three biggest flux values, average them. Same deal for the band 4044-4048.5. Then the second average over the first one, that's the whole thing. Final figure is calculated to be 0.705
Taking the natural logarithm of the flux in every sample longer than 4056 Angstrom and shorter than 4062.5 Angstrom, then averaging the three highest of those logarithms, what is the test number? 2.97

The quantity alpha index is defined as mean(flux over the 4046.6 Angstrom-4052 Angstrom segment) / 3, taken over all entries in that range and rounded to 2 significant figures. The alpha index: 5.2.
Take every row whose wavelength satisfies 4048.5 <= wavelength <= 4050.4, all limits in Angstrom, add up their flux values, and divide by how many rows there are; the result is 17.5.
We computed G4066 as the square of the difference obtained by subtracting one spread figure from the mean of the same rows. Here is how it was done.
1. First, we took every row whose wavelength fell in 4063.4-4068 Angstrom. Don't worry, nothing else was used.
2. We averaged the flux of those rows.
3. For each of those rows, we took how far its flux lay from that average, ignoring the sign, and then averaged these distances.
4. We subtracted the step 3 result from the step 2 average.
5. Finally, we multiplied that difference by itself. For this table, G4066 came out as 181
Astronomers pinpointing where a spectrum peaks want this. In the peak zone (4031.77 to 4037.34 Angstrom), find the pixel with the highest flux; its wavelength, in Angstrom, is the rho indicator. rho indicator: 4035.94 Angstrom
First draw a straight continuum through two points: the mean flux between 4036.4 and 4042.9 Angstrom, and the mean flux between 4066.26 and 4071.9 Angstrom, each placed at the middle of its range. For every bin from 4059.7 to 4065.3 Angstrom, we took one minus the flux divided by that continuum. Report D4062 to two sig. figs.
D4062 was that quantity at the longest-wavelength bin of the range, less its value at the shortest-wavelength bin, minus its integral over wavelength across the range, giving -0.72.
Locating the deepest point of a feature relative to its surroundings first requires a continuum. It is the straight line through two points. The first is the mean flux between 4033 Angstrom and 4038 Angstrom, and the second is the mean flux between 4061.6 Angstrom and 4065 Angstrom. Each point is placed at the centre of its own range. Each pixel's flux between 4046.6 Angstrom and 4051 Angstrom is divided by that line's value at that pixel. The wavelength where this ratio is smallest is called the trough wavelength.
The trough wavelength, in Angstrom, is 4047.11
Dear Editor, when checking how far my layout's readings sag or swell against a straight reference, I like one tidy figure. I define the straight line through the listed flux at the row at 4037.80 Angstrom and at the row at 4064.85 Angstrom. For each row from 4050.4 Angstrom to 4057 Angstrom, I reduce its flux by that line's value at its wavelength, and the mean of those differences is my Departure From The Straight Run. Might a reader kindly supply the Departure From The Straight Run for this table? -1.8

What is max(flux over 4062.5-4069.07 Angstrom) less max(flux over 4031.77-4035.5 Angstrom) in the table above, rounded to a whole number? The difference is 6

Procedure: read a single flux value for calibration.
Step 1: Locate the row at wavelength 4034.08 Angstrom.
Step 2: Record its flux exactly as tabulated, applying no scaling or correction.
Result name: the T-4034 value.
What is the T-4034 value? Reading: 14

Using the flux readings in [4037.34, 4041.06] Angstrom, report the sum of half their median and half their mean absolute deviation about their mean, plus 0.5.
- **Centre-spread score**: 10.8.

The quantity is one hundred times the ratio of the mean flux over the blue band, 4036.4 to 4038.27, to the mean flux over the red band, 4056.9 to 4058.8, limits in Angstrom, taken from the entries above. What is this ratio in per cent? 124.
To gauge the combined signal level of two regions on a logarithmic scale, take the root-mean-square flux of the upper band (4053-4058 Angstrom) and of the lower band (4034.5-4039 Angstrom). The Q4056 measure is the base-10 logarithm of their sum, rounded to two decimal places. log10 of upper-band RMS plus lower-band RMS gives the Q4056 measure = 1.55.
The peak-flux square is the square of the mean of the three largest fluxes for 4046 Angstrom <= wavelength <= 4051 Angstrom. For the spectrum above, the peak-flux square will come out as 369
